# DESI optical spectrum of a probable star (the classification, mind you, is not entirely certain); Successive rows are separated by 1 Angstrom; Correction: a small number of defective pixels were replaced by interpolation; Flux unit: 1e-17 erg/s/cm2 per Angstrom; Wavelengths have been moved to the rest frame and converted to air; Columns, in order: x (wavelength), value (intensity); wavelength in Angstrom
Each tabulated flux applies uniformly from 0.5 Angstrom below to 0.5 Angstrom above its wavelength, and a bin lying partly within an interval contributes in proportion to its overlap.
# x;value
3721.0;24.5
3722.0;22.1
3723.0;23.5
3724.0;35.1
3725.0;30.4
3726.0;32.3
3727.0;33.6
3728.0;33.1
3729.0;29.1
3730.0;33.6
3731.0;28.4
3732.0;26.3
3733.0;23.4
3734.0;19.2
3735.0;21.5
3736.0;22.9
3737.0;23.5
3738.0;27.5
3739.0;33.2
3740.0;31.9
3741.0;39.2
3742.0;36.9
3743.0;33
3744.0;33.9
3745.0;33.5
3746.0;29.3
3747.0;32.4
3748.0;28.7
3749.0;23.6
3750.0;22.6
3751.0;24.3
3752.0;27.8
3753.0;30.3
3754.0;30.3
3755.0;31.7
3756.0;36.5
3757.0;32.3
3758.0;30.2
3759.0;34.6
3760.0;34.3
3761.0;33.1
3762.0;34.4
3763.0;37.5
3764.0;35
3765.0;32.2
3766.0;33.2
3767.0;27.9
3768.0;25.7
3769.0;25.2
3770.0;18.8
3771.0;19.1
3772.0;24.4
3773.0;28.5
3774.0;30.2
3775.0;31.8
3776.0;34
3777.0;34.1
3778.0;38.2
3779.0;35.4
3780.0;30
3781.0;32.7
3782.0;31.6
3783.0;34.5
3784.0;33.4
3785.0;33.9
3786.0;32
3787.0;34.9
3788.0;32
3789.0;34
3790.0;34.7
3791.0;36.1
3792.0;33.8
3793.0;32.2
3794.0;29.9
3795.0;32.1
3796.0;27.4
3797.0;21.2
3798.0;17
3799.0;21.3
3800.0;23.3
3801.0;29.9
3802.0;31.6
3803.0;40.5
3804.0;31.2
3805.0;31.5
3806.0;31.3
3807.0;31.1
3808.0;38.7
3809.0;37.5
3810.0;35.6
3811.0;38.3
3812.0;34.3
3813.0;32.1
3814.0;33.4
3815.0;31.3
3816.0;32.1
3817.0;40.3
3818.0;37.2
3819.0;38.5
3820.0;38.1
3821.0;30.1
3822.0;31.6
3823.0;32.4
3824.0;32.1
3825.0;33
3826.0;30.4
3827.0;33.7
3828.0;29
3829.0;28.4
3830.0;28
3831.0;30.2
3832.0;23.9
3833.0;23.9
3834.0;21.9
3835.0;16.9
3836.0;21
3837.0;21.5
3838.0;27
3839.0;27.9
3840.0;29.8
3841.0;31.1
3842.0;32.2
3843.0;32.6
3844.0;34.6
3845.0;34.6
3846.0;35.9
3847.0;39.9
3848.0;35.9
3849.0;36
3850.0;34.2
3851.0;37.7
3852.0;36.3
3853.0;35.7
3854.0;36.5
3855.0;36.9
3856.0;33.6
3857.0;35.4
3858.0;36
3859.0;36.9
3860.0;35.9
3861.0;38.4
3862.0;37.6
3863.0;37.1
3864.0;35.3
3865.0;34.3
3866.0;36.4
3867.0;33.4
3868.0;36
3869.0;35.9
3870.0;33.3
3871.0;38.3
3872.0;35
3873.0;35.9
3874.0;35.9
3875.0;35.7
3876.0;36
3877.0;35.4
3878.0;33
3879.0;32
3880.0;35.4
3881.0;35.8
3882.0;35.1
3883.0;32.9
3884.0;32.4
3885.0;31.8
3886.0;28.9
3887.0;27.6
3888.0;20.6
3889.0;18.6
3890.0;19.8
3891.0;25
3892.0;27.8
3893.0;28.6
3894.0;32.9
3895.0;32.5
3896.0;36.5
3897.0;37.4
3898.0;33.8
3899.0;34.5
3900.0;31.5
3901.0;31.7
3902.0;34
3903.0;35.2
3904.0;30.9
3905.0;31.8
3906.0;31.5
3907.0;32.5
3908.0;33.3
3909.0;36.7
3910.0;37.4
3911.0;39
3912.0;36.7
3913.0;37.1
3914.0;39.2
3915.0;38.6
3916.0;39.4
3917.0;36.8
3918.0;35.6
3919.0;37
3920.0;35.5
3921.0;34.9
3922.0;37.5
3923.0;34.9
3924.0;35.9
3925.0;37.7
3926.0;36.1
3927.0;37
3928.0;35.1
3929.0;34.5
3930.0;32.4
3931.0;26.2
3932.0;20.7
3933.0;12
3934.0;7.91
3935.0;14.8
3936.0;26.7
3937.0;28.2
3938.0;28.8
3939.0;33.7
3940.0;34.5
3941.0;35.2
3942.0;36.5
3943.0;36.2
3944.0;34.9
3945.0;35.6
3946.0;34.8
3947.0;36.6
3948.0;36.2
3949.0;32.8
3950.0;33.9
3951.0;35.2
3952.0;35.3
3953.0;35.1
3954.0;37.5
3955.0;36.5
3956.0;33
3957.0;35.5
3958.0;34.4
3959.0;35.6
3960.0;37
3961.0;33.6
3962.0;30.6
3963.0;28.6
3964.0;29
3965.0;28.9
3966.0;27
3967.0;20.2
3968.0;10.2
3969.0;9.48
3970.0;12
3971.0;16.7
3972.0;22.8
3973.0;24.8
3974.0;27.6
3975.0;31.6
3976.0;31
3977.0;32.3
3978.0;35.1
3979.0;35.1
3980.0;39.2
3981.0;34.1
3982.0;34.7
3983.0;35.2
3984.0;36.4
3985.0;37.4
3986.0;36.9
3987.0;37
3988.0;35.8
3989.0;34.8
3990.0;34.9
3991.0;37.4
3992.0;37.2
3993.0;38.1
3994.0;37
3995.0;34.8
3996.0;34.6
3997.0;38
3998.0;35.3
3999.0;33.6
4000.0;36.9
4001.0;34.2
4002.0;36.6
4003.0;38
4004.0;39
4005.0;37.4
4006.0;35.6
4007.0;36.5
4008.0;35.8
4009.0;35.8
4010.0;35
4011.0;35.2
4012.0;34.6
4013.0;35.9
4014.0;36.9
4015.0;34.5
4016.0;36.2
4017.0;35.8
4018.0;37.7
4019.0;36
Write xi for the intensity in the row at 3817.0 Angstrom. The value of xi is 40.3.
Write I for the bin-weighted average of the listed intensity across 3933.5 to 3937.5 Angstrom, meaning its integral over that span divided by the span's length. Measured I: 19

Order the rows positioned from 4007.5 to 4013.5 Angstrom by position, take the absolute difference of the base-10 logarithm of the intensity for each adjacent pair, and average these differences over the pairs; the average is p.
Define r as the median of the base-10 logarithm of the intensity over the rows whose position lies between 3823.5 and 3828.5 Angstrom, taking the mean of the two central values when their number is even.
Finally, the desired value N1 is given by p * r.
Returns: 0.011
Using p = 0.007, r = 1.51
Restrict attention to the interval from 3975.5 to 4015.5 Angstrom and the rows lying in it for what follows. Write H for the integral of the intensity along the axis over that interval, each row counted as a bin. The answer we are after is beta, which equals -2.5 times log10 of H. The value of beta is -7.89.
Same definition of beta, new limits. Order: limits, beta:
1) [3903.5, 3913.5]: -6.35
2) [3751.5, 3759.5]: -6.01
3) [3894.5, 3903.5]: -6.22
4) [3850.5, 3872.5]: -7.25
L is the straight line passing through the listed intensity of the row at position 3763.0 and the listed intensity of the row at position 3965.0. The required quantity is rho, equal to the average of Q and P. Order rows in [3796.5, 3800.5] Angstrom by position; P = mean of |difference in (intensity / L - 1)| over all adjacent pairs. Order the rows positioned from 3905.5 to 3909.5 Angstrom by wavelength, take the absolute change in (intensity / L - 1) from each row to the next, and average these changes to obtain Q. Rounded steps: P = 0.10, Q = 0.06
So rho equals 0.077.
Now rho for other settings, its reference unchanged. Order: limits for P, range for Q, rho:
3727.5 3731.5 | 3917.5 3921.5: 0.077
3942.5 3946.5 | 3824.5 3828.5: 0.066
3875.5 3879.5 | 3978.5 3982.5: 0.078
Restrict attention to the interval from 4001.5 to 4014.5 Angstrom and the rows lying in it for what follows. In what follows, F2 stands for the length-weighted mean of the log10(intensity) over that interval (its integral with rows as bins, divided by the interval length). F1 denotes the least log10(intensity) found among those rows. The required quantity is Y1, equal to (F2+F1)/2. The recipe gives 1.55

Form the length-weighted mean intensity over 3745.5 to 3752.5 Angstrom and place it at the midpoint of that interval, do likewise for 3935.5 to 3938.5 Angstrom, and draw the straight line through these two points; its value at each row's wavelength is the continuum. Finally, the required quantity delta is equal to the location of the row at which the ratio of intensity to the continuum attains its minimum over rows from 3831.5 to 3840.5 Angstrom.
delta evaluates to 3835.0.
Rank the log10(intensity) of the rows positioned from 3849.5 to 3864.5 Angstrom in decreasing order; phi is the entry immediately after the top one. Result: 1.58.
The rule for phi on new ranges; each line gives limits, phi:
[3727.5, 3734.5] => 1.52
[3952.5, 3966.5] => 1.57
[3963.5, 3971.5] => 1.46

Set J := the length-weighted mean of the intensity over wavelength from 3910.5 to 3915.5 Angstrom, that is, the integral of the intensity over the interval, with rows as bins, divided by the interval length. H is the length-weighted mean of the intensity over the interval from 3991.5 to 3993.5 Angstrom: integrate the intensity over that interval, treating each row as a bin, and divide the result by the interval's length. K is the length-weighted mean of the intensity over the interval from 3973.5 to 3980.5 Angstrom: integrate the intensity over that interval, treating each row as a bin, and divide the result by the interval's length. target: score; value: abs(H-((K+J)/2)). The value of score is 2.0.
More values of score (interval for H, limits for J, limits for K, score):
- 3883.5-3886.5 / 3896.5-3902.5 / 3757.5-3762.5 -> 2.5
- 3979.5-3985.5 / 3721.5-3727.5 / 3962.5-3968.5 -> 9.4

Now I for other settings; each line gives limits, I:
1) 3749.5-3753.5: 26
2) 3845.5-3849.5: 37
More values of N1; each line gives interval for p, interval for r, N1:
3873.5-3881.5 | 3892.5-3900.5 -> 0.023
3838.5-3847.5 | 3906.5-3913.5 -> 0.030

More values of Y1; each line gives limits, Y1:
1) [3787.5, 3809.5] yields 1.36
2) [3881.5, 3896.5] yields 1.36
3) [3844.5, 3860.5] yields 1.54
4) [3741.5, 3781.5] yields 1.38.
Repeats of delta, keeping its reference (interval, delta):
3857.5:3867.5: 3867.0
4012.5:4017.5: 4015.0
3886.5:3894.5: 3889.0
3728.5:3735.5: 3734.0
